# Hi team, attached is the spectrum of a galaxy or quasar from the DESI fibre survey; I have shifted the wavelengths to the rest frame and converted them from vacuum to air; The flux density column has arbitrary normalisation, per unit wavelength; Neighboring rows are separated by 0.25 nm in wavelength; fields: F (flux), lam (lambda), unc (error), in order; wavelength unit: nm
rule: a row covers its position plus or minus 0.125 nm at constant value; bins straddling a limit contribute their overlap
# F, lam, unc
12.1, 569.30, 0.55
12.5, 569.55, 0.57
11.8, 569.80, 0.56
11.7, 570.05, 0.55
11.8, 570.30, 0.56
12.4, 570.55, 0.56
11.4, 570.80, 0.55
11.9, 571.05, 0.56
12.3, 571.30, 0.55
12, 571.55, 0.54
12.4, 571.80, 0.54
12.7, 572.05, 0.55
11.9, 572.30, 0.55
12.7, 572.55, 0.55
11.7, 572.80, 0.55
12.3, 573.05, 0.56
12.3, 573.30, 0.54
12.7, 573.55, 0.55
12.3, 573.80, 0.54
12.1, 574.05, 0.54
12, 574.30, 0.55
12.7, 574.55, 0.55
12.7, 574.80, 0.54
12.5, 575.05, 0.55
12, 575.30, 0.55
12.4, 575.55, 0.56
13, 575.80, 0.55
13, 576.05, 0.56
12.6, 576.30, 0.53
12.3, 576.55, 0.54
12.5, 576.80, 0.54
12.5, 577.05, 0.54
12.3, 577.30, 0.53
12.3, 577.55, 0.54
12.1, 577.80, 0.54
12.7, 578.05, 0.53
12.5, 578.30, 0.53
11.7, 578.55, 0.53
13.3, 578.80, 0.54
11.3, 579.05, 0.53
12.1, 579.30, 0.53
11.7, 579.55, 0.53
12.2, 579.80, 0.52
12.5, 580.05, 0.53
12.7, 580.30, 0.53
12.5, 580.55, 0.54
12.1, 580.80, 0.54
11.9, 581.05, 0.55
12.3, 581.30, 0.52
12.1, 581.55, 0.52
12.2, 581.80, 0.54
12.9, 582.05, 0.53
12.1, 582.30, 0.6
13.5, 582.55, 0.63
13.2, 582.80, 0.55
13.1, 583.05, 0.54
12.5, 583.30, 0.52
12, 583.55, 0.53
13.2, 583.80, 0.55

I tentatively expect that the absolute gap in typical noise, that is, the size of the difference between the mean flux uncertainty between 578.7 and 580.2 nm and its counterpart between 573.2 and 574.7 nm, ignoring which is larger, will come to 0.015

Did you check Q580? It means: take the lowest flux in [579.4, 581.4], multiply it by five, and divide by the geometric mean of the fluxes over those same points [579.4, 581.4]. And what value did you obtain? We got 4.78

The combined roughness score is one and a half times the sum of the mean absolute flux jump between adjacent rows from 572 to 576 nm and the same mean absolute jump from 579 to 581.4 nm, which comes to 1.2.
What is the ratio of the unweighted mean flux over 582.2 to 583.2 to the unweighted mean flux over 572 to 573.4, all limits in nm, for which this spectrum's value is 1.06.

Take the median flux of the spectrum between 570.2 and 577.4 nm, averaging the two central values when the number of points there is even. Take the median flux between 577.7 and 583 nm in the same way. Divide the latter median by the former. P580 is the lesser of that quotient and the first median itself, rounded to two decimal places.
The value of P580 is 0.99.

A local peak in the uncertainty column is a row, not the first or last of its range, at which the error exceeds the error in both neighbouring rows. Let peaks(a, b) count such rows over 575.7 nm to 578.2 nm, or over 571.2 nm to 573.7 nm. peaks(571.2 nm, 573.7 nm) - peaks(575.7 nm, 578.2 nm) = 0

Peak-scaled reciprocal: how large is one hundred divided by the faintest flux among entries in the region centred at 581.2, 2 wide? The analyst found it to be 8.40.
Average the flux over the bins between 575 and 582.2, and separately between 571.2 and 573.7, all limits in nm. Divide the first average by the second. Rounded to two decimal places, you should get 1.00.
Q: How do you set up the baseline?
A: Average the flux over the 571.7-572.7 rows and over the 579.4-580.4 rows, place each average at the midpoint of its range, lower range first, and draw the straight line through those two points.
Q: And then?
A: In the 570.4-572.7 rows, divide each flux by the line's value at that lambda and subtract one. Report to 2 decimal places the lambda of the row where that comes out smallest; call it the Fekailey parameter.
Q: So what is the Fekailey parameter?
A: 570.80 nm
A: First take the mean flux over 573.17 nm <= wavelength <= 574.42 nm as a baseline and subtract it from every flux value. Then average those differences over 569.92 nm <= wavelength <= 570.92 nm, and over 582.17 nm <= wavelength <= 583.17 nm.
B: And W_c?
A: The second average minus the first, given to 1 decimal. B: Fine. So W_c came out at 1.1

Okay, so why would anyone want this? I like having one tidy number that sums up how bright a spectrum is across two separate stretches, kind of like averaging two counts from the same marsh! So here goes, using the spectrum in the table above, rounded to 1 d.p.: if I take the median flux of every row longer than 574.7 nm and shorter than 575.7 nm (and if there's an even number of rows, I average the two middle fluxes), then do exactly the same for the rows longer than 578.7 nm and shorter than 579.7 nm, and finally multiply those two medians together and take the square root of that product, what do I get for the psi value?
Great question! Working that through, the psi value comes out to 12.2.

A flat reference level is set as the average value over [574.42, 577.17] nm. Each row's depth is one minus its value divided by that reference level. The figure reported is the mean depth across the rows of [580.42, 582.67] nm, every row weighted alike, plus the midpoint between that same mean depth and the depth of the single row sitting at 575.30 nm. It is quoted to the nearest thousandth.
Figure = 0.042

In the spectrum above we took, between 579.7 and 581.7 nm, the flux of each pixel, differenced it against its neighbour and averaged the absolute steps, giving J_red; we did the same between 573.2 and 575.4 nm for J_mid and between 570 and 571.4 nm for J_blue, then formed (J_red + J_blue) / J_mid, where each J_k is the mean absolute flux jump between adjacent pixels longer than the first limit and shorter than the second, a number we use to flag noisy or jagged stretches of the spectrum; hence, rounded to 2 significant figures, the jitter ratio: 2.5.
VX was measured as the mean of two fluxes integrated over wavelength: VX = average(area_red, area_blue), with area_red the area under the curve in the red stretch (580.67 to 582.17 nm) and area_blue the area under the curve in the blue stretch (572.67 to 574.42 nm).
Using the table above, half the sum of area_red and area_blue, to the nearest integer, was 20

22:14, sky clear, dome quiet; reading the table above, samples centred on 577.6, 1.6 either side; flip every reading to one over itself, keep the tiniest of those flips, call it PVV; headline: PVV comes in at 0.0752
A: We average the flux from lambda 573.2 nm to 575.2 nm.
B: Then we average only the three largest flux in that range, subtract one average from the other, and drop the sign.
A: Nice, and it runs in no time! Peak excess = 0.29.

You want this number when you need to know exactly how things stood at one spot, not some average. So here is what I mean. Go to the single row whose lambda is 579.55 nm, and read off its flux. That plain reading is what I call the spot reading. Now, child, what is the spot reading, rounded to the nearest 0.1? 11.7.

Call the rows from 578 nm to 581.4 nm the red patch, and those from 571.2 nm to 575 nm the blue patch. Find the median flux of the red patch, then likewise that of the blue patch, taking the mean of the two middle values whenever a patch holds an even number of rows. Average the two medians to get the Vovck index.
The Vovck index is 12.3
